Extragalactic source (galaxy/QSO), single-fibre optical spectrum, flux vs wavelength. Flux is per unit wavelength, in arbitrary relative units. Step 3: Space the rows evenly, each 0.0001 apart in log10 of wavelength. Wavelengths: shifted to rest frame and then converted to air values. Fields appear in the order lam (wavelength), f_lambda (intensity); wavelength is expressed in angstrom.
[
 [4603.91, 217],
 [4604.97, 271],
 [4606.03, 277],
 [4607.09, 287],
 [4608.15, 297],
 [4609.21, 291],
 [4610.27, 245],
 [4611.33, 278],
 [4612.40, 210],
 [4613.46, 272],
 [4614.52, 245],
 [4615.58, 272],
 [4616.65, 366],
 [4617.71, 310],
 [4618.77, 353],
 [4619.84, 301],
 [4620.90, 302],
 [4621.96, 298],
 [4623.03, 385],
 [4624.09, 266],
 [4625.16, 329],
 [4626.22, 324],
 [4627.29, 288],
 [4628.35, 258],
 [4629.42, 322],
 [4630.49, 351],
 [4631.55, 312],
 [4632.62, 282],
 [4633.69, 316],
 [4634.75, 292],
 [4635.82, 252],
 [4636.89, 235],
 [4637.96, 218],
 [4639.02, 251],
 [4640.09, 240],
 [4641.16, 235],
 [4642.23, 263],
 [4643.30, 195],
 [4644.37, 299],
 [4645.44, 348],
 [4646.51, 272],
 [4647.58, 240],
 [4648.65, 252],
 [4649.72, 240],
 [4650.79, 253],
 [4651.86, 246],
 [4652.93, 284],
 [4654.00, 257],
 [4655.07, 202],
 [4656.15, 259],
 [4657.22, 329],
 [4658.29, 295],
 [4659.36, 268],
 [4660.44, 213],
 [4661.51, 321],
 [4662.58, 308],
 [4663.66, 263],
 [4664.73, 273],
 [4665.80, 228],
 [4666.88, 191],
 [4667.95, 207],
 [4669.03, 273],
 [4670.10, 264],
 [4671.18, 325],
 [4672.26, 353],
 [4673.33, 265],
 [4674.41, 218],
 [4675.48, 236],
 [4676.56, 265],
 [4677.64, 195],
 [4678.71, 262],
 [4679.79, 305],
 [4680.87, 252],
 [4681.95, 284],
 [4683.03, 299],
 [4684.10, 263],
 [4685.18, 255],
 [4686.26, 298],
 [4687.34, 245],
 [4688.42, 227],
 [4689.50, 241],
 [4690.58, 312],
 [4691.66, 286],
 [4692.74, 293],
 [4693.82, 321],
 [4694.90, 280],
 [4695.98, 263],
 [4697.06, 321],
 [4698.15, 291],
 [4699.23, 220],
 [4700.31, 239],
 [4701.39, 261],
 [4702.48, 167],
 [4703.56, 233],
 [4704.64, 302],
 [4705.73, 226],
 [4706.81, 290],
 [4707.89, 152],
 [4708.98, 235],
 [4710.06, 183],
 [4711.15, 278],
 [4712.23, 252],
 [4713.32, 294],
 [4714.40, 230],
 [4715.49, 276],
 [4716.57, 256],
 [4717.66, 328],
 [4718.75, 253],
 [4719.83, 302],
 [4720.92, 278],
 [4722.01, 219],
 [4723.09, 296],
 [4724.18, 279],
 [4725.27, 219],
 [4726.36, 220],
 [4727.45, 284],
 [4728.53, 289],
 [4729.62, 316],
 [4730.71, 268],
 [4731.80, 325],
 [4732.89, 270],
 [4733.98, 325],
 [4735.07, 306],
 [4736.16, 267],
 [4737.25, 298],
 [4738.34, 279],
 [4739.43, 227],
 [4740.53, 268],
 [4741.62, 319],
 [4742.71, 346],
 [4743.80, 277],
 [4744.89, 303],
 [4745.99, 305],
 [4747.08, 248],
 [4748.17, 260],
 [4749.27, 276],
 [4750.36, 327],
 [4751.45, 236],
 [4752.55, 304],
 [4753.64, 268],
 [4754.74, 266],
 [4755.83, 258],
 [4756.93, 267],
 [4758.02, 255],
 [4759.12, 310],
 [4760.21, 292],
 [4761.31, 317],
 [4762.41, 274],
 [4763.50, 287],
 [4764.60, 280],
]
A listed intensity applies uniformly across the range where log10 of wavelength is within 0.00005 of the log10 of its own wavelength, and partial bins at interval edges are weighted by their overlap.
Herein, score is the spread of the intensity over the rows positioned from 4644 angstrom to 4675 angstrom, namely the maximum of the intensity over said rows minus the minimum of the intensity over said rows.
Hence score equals 162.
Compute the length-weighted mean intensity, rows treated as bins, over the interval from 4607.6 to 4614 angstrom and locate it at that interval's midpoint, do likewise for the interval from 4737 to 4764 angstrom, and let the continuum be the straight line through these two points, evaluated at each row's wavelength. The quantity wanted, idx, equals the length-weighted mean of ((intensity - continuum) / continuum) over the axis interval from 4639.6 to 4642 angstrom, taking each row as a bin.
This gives -0.11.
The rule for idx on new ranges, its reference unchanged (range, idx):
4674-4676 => -0.17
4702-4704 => -0.28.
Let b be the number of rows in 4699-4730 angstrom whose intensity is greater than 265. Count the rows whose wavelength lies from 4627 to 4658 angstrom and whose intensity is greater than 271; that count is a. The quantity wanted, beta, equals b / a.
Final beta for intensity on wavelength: 1.08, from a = 12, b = 13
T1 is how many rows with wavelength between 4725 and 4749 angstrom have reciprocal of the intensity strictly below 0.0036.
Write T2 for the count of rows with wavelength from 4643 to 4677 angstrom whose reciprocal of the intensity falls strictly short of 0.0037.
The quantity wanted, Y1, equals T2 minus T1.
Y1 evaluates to 0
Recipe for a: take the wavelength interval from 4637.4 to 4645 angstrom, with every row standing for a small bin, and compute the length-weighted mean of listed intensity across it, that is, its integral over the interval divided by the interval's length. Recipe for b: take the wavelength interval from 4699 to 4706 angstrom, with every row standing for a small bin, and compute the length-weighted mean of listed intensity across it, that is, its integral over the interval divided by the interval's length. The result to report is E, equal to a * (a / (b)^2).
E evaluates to 1.07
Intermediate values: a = 244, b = 236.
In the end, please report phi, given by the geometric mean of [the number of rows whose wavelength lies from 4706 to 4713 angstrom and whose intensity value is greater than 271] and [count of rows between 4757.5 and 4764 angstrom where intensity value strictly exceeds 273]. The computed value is 3.2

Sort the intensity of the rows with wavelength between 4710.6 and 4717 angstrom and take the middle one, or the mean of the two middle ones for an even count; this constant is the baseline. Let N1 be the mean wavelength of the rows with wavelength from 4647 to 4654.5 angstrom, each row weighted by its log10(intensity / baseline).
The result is 4649.4 angstrom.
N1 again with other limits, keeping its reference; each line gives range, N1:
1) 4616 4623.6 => 4619.8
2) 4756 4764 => 4761.1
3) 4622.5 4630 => 4625.5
